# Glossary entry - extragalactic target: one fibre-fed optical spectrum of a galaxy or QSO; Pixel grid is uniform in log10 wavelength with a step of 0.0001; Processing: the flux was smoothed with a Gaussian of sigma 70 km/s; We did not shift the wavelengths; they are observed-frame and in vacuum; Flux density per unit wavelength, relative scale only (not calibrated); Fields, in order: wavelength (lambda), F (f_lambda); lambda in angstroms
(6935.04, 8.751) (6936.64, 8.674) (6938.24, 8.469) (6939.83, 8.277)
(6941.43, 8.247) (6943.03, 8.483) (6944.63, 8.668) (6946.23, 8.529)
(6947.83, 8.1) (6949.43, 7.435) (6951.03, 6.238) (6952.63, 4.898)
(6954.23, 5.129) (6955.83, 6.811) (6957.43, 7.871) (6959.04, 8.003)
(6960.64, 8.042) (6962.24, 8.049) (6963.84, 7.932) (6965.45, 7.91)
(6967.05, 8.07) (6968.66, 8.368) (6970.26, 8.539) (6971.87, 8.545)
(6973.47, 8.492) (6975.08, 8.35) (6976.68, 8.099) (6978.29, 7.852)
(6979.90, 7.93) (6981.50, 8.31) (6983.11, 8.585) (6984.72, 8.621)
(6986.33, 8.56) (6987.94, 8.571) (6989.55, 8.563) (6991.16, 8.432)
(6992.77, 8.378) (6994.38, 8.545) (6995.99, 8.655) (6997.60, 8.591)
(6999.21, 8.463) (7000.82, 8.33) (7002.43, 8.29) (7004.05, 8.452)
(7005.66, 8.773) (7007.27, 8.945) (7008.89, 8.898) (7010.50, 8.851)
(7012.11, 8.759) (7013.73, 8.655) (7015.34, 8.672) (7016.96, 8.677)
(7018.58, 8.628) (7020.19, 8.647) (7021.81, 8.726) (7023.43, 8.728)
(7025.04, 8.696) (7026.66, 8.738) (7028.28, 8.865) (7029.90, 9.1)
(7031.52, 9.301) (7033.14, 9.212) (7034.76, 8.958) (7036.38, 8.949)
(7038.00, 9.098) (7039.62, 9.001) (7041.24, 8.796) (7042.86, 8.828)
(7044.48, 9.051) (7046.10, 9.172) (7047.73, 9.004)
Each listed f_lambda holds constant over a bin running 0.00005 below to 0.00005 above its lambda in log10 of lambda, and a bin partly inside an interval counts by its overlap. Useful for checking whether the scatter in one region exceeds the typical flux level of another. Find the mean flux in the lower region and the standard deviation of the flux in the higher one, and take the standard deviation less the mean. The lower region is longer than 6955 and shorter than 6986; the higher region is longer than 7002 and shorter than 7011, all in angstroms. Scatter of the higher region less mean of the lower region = -7.9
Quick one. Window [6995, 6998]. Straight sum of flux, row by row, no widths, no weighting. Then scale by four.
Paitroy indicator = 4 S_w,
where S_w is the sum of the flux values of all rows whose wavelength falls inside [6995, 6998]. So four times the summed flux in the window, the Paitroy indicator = 69.0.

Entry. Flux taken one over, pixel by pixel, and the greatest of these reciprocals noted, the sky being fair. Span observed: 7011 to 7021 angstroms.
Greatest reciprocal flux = 0.1159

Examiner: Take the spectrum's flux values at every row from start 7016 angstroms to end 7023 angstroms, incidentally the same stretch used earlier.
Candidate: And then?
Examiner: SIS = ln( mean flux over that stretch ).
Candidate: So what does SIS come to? 2.16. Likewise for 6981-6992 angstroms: 2.14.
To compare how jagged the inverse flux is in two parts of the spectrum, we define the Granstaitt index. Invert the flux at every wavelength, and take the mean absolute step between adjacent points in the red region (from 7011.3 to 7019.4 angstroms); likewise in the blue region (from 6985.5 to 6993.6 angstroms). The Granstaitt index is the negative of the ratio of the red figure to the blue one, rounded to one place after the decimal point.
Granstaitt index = -0.8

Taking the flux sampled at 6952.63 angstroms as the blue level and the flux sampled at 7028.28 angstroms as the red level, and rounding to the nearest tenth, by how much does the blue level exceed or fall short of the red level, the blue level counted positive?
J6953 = -4.0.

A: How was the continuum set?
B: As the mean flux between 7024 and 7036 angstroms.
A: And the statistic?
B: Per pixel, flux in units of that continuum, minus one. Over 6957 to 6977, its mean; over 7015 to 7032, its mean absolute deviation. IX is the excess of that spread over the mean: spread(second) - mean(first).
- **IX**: 0.11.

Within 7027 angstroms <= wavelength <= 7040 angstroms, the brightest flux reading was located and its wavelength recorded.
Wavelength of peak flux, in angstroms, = 7031.52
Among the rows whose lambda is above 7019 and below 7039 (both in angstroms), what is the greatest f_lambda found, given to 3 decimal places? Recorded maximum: 9.301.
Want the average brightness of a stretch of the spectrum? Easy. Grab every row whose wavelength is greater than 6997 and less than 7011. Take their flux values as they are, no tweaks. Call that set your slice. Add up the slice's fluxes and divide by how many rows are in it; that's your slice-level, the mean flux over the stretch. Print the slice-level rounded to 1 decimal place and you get 8.6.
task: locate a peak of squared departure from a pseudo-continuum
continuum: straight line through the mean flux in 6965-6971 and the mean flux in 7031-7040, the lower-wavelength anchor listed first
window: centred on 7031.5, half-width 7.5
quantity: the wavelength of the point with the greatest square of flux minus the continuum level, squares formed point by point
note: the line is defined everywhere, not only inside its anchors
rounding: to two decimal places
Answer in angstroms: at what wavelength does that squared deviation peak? 7031.52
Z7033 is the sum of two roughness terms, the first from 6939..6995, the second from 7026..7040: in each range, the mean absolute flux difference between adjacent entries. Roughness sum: 0.44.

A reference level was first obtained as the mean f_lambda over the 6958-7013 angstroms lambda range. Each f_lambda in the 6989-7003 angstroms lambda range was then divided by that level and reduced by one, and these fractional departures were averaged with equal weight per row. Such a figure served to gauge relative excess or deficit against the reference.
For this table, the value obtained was 0.008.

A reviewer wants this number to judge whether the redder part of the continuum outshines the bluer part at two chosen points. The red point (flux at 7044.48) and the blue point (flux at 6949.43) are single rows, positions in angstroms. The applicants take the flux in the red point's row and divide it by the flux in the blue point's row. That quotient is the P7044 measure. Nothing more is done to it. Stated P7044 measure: 1.22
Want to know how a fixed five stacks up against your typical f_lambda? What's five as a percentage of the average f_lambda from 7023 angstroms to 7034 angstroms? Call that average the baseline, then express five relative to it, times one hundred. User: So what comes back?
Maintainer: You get 56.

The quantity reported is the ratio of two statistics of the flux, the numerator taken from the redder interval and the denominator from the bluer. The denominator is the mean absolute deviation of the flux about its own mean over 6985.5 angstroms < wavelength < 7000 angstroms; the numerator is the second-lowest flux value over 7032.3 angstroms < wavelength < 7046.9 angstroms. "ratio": 127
